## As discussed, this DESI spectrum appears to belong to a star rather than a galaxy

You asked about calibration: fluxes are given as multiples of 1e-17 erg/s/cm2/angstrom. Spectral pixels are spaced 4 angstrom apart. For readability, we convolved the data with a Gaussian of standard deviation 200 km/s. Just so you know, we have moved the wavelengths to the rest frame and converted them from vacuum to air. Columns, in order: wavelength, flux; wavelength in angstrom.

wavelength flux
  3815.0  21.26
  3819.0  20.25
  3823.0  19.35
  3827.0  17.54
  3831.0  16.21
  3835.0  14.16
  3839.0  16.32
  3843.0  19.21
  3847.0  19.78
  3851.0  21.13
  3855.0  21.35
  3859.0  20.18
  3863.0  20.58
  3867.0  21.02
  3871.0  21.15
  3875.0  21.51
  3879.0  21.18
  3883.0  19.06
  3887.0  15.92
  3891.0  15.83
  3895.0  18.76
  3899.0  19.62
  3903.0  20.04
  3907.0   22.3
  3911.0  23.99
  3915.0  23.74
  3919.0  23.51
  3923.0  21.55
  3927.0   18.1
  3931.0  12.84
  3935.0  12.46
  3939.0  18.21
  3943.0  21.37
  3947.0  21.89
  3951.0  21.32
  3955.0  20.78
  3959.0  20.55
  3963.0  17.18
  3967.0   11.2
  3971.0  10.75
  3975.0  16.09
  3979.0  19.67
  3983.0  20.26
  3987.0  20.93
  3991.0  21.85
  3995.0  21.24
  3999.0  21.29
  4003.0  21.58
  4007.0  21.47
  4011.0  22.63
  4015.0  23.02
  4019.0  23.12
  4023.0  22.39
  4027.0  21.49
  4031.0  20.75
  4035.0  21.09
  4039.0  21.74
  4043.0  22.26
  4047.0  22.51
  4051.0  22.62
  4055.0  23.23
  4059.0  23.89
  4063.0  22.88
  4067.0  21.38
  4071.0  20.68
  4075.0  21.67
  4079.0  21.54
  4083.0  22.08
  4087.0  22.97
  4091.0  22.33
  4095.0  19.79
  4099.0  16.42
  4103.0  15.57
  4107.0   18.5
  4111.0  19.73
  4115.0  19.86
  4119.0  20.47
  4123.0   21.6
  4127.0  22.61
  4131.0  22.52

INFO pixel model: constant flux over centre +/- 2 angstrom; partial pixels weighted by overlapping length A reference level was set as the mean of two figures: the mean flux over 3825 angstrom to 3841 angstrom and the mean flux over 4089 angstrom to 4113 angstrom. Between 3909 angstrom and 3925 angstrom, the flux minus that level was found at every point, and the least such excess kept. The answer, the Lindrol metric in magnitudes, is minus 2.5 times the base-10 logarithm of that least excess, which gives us -1.5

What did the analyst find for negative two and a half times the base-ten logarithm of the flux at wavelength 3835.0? -2.88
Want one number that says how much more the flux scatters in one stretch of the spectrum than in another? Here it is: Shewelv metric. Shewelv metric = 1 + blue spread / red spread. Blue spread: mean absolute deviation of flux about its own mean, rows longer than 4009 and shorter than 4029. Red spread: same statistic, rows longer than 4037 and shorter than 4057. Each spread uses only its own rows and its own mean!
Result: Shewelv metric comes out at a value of 2.25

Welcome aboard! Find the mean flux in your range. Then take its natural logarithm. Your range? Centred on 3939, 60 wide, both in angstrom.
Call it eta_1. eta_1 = 2.96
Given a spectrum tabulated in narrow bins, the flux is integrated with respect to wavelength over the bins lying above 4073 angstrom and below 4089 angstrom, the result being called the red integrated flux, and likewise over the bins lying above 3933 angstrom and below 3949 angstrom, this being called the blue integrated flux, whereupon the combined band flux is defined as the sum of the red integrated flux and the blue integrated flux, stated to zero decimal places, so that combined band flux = 649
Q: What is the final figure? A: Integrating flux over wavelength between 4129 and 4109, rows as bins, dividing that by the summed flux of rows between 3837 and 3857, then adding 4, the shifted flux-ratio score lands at 8.3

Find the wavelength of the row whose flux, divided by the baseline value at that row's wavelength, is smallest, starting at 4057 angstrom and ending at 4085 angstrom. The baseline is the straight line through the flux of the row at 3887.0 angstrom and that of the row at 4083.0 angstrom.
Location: 4071.0 angstrom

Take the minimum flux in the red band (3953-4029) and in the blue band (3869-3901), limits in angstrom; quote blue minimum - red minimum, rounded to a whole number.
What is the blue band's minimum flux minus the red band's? 5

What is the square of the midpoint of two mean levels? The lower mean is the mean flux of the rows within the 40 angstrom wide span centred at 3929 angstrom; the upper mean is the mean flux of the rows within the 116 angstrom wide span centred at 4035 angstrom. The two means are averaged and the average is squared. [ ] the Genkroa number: 434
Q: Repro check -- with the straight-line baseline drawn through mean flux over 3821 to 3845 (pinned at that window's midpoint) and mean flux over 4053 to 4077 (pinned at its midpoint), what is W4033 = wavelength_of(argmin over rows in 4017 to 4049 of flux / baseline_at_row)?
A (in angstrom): 4031.0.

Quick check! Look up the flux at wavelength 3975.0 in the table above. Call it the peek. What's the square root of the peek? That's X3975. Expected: 4.0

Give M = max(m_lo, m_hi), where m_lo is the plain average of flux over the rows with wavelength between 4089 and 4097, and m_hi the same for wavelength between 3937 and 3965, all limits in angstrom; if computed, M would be 21.1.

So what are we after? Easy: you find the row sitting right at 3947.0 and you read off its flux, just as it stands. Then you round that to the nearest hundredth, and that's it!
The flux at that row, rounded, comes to 21.89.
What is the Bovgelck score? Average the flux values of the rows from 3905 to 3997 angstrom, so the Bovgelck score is 19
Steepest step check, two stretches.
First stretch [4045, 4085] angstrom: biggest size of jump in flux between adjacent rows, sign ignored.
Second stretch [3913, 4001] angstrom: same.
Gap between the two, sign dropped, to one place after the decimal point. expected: 4.5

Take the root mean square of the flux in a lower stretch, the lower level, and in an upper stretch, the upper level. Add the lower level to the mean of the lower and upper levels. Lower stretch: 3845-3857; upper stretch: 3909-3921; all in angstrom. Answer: 43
